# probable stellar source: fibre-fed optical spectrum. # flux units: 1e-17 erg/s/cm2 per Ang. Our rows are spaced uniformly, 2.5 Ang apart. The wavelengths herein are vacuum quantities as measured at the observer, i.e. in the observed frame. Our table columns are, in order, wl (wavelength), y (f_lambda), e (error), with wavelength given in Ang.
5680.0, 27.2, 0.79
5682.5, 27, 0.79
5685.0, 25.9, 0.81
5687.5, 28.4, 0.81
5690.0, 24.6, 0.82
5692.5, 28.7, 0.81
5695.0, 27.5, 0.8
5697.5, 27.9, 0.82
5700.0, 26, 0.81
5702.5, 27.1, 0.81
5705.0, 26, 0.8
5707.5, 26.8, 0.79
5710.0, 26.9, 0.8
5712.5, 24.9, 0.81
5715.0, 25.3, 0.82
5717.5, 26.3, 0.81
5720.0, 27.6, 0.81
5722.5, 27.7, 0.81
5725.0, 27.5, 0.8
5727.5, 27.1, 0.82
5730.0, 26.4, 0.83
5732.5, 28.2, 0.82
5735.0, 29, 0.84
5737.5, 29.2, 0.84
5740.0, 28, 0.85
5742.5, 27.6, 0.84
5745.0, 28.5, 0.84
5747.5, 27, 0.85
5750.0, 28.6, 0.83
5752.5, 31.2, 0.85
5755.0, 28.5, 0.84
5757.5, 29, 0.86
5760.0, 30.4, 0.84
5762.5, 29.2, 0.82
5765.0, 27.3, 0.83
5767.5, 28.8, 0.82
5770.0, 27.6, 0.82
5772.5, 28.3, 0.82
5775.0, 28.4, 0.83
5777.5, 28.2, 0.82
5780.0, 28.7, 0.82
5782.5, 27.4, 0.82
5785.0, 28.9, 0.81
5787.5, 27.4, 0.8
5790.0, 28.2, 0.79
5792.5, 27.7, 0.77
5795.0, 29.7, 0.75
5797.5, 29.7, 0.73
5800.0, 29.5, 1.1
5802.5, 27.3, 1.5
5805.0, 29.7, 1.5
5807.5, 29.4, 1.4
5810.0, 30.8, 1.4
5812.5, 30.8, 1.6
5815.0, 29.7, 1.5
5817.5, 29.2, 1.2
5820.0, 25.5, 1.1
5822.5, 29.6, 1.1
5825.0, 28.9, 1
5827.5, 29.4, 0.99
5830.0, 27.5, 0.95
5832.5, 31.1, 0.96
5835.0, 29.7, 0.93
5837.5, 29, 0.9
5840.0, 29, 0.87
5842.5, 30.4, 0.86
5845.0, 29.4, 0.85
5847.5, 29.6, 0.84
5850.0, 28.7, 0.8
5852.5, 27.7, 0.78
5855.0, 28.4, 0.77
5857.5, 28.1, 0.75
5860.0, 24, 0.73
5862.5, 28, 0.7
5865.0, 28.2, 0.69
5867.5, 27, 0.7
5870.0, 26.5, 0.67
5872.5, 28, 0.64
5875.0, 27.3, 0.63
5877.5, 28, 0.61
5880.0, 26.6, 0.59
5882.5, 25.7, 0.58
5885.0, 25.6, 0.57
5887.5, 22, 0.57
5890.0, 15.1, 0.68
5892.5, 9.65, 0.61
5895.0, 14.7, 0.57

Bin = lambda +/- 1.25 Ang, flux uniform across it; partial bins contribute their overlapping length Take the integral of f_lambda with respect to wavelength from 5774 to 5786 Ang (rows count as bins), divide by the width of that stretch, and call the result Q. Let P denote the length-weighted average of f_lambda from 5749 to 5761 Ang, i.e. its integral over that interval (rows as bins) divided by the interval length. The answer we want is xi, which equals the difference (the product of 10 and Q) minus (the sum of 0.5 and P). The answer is 253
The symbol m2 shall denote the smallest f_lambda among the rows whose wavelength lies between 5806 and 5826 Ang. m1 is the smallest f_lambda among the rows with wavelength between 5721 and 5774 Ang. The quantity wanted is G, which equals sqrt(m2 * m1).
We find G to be 25.9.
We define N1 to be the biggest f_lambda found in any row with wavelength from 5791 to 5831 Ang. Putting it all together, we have 30.8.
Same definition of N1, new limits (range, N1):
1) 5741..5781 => 31.2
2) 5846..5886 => 29.6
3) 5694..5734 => 28.2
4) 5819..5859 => 31.1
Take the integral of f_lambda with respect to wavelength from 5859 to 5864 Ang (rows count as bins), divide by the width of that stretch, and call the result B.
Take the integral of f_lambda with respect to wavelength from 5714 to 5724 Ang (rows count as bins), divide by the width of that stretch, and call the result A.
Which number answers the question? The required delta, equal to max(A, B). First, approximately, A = 26.8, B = 26.2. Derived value 26.8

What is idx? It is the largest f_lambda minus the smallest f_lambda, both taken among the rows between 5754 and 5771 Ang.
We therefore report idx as 3.1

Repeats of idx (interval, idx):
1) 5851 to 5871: 4.4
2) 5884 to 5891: 10.5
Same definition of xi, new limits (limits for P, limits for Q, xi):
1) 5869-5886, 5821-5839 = 265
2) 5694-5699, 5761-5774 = 255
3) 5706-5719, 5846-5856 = 260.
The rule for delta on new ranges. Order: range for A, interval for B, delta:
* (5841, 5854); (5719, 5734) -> 29.1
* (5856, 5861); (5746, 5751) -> 27.8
